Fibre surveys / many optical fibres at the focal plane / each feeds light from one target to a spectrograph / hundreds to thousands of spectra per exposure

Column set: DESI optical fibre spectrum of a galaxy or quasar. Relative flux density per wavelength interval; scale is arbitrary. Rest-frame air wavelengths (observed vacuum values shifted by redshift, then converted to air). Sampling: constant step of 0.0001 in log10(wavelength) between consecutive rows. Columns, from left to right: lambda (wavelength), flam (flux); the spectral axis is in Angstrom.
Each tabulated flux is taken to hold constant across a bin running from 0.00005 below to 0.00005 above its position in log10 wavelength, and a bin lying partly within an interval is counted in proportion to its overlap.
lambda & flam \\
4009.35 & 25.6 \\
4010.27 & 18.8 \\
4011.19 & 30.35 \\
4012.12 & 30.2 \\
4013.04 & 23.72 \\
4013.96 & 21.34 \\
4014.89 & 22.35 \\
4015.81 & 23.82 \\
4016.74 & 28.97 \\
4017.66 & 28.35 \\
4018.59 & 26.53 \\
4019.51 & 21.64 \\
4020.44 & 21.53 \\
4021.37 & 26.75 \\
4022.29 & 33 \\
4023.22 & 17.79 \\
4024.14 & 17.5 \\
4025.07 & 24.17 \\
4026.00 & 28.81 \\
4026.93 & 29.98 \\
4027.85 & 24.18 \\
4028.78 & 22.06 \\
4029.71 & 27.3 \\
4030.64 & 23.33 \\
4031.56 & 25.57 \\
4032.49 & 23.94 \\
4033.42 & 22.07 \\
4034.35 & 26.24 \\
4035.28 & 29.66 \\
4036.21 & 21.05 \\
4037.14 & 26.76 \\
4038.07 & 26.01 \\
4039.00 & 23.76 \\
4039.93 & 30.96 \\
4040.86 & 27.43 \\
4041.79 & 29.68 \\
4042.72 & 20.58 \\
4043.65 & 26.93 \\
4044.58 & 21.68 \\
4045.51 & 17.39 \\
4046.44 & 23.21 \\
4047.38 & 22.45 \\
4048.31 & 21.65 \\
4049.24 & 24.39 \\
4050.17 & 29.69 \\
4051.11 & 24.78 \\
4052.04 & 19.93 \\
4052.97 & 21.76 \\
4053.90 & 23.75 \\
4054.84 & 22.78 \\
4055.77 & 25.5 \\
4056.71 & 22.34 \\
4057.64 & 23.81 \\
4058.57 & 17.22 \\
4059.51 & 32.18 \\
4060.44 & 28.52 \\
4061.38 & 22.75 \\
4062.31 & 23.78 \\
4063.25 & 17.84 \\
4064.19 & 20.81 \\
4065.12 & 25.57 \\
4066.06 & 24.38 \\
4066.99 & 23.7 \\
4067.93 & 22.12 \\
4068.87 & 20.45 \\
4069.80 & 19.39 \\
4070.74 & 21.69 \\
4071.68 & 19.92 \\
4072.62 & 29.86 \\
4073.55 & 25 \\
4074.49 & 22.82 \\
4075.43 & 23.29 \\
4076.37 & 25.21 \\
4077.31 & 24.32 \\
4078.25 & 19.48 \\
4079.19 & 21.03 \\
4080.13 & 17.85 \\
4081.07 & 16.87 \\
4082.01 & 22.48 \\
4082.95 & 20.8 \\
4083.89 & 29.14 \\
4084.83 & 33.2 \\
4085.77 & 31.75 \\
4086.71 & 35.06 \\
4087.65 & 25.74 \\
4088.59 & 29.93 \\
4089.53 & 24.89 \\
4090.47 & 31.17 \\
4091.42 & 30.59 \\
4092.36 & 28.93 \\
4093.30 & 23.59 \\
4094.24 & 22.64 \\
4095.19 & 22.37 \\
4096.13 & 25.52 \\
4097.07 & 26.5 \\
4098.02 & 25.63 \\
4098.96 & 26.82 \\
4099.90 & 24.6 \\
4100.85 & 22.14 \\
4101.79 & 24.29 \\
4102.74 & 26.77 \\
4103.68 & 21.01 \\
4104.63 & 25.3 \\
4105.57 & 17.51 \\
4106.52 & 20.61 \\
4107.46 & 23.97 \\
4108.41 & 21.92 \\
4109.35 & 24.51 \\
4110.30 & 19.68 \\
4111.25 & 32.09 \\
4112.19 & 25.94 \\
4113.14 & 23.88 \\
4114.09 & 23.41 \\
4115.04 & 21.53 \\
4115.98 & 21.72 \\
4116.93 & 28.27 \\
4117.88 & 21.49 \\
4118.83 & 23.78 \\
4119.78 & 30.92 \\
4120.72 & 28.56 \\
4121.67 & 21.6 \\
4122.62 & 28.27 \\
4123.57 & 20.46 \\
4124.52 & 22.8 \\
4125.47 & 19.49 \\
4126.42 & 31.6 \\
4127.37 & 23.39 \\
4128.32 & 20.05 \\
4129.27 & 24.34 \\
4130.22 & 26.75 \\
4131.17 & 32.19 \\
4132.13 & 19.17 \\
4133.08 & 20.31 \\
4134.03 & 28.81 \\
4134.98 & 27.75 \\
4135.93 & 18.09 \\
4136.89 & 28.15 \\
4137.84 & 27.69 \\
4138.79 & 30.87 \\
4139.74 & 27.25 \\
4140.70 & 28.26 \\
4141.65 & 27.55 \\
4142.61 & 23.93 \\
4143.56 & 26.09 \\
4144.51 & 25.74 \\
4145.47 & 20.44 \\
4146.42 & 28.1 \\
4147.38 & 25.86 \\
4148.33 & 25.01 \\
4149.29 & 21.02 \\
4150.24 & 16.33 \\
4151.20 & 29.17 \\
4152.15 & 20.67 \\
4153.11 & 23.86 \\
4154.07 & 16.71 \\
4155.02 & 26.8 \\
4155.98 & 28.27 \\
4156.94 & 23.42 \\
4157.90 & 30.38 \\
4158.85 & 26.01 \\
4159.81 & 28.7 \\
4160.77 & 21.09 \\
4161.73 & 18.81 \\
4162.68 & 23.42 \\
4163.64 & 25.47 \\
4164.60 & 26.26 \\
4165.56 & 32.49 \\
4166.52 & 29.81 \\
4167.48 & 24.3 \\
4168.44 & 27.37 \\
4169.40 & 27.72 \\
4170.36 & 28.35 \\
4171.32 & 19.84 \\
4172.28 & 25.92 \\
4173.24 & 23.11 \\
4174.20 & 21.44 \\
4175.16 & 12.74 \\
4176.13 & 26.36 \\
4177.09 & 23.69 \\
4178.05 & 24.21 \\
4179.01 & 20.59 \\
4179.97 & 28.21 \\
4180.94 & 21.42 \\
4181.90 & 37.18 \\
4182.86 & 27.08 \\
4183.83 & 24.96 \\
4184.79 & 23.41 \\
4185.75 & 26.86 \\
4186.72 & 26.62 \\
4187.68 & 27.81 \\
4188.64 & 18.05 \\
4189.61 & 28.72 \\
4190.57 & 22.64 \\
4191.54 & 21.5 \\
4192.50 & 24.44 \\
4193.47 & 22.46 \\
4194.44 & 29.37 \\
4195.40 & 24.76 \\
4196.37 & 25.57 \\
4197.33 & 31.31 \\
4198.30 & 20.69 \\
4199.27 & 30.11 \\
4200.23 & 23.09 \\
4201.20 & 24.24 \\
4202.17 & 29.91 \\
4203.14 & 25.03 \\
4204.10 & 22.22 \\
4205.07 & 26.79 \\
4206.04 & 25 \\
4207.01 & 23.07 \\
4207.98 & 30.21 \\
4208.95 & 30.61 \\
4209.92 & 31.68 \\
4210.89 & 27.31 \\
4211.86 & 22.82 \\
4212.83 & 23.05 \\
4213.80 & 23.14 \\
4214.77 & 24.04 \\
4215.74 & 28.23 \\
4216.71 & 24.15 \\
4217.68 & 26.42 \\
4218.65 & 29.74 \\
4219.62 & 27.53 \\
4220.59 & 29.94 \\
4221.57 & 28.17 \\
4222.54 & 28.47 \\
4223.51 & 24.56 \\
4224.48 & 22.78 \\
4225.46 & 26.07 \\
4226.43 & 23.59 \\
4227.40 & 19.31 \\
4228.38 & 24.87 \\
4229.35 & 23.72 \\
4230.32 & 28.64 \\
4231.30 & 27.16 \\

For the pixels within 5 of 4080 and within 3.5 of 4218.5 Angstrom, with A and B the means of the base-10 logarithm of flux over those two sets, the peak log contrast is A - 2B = -1.53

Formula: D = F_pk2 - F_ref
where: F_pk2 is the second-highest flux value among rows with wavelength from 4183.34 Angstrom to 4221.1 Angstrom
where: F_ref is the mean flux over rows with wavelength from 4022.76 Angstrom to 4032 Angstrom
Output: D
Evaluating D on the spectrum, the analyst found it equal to 7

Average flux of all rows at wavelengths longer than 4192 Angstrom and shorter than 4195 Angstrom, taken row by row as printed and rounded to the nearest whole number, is 25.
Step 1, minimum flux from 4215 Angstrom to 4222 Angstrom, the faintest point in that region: 24.15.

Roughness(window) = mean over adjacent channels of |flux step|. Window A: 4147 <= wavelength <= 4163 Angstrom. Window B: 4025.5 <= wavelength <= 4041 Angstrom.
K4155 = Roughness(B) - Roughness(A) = -1.7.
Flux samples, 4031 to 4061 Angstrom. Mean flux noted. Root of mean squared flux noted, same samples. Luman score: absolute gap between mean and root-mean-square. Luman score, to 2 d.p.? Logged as 0.27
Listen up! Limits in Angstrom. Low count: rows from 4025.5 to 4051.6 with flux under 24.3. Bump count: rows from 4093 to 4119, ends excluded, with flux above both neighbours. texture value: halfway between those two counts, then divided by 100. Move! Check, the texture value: 0.105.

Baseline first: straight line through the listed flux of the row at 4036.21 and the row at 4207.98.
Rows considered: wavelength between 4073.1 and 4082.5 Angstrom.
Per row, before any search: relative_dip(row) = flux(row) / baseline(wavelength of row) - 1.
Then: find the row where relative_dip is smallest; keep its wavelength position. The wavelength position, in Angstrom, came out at 4081.07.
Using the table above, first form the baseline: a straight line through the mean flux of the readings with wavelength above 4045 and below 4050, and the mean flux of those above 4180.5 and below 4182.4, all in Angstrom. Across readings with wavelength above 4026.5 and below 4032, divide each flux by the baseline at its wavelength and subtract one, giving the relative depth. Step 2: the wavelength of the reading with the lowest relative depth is 4028.78 Angstrom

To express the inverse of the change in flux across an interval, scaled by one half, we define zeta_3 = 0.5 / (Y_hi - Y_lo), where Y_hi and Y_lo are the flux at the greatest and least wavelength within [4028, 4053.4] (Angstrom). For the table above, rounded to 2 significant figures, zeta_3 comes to -1.7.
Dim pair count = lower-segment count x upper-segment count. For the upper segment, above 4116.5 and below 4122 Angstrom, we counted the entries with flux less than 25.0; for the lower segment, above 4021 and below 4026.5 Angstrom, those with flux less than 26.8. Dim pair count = 12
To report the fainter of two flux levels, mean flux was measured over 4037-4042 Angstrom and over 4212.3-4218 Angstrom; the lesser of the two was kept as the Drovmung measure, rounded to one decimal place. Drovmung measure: 24.8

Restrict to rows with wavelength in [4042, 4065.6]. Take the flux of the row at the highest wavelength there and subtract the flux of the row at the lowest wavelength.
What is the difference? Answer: 5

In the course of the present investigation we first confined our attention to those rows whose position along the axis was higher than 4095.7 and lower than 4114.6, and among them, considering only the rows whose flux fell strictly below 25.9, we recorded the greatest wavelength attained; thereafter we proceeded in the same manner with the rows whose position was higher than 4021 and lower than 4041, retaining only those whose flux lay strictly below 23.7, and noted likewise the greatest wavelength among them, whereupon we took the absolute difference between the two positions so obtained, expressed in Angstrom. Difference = 77.9 Angstrom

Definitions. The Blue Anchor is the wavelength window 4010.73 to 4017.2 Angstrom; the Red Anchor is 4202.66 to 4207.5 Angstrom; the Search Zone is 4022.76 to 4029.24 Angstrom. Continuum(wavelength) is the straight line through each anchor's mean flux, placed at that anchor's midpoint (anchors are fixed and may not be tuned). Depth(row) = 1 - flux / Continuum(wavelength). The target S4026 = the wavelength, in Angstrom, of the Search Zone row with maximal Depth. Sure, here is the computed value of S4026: 4024.14 Angstrom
